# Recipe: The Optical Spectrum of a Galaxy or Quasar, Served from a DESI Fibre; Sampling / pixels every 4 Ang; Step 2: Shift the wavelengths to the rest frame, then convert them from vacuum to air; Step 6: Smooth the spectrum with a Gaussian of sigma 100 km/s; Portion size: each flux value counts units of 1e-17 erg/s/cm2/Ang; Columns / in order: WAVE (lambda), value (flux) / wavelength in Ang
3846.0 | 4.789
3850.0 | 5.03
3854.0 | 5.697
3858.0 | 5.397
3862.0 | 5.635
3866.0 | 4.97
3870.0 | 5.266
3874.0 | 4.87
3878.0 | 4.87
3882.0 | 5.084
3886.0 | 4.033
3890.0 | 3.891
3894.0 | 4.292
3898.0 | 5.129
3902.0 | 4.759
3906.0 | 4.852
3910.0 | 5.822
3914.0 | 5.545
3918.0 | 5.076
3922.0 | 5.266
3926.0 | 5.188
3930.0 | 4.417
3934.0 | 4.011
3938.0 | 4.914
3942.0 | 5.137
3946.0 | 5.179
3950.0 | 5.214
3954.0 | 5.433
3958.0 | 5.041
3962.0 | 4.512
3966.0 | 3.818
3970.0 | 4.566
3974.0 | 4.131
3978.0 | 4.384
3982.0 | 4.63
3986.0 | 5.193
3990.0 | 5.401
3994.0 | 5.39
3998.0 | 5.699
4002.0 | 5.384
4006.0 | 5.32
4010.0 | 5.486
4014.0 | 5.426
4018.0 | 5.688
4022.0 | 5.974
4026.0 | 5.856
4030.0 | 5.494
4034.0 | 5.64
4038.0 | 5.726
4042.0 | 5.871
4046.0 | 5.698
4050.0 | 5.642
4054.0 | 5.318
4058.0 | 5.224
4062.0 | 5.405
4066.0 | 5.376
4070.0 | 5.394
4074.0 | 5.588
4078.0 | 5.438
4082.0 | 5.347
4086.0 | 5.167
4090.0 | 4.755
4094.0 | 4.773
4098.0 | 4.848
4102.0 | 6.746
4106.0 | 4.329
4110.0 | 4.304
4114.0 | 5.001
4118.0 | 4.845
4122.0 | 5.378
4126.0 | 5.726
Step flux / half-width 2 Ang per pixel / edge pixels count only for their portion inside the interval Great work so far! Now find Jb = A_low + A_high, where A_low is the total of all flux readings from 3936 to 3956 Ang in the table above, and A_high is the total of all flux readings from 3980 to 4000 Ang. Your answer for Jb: 52.2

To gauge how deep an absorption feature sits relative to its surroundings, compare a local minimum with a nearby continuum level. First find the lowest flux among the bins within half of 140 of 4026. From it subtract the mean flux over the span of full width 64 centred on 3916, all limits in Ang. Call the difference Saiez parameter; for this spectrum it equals -1.0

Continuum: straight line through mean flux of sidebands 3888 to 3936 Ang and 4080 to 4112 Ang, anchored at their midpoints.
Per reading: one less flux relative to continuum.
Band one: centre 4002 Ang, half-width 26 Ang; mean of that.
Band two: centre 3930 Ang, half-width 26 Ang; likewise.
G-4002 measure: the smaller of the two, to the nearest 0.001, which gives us -0.087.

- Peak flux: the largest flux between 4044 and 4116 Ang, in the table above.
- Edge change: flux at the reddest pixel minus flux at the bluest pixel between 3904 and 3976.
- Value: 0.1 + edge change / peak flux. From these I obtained -0.01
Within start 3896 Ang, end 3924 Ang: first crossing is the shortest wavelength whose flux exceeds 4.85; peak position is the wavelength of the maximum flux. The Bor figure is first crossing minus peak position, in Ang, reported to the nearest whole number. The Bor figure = -12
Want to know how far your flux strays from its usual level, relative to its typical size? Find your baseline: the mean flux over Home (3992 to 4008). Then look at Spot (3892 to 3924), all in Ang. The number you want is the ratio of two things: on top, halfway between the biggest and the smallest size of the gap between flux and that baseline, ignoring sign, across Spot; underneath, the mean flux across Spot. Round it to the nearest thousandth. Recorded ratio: 0.123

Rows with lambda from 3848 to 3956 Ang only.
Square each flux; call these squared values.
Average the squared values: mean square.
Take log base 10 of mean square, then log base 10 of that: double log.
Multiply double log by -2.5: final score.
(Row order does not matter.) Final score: -0.37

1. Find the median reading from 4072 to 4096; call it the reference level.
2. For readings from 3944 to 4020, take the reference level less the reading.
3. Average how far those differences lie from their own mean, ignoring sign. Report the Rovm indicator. 0.45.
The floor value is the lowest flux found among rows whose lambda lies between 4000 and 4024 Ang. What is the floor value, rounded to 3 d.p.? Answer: 5.320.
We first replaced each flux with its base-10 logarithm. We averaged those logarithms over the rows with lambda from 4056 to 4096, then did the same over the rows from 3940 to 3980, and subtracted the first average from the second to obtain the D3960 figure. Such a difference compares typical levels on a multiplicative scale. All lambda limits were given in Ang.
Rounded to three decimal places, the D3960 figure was -0.046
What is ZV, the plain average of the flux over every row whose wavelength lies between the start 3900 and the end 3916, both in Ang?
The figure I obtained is 5.2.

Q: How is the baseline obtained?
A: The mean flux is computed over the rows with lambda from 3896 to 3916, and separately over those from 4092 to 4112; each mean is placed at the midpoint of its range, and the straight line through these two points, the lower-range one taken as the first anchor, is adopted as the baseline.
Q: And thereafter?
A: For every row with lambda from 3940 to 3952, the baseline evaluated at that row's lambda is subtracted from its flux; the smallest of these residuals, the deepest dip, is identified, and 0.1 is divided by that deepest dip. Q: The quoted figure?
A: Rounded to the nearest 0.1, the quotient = -2.3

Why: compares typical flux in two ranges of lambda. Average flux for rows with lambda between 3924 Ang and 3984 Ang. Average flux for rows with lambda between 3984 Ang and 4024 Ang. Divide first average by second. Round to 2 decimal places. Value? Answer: 0.86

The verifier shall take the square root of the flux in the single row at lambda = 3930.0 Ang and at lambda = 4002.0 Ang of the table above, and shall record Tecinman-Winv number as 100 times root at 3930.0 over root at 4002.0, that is 91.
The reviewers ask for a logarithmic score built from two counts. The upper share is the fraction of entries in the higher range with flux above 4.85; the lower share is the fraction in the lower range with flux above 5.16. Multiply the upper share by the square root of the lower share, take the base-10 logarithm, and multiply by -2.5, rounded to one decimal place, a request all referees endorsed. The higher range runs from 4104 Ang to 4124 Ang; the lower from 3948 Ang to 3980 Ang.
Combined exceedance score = 1.7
